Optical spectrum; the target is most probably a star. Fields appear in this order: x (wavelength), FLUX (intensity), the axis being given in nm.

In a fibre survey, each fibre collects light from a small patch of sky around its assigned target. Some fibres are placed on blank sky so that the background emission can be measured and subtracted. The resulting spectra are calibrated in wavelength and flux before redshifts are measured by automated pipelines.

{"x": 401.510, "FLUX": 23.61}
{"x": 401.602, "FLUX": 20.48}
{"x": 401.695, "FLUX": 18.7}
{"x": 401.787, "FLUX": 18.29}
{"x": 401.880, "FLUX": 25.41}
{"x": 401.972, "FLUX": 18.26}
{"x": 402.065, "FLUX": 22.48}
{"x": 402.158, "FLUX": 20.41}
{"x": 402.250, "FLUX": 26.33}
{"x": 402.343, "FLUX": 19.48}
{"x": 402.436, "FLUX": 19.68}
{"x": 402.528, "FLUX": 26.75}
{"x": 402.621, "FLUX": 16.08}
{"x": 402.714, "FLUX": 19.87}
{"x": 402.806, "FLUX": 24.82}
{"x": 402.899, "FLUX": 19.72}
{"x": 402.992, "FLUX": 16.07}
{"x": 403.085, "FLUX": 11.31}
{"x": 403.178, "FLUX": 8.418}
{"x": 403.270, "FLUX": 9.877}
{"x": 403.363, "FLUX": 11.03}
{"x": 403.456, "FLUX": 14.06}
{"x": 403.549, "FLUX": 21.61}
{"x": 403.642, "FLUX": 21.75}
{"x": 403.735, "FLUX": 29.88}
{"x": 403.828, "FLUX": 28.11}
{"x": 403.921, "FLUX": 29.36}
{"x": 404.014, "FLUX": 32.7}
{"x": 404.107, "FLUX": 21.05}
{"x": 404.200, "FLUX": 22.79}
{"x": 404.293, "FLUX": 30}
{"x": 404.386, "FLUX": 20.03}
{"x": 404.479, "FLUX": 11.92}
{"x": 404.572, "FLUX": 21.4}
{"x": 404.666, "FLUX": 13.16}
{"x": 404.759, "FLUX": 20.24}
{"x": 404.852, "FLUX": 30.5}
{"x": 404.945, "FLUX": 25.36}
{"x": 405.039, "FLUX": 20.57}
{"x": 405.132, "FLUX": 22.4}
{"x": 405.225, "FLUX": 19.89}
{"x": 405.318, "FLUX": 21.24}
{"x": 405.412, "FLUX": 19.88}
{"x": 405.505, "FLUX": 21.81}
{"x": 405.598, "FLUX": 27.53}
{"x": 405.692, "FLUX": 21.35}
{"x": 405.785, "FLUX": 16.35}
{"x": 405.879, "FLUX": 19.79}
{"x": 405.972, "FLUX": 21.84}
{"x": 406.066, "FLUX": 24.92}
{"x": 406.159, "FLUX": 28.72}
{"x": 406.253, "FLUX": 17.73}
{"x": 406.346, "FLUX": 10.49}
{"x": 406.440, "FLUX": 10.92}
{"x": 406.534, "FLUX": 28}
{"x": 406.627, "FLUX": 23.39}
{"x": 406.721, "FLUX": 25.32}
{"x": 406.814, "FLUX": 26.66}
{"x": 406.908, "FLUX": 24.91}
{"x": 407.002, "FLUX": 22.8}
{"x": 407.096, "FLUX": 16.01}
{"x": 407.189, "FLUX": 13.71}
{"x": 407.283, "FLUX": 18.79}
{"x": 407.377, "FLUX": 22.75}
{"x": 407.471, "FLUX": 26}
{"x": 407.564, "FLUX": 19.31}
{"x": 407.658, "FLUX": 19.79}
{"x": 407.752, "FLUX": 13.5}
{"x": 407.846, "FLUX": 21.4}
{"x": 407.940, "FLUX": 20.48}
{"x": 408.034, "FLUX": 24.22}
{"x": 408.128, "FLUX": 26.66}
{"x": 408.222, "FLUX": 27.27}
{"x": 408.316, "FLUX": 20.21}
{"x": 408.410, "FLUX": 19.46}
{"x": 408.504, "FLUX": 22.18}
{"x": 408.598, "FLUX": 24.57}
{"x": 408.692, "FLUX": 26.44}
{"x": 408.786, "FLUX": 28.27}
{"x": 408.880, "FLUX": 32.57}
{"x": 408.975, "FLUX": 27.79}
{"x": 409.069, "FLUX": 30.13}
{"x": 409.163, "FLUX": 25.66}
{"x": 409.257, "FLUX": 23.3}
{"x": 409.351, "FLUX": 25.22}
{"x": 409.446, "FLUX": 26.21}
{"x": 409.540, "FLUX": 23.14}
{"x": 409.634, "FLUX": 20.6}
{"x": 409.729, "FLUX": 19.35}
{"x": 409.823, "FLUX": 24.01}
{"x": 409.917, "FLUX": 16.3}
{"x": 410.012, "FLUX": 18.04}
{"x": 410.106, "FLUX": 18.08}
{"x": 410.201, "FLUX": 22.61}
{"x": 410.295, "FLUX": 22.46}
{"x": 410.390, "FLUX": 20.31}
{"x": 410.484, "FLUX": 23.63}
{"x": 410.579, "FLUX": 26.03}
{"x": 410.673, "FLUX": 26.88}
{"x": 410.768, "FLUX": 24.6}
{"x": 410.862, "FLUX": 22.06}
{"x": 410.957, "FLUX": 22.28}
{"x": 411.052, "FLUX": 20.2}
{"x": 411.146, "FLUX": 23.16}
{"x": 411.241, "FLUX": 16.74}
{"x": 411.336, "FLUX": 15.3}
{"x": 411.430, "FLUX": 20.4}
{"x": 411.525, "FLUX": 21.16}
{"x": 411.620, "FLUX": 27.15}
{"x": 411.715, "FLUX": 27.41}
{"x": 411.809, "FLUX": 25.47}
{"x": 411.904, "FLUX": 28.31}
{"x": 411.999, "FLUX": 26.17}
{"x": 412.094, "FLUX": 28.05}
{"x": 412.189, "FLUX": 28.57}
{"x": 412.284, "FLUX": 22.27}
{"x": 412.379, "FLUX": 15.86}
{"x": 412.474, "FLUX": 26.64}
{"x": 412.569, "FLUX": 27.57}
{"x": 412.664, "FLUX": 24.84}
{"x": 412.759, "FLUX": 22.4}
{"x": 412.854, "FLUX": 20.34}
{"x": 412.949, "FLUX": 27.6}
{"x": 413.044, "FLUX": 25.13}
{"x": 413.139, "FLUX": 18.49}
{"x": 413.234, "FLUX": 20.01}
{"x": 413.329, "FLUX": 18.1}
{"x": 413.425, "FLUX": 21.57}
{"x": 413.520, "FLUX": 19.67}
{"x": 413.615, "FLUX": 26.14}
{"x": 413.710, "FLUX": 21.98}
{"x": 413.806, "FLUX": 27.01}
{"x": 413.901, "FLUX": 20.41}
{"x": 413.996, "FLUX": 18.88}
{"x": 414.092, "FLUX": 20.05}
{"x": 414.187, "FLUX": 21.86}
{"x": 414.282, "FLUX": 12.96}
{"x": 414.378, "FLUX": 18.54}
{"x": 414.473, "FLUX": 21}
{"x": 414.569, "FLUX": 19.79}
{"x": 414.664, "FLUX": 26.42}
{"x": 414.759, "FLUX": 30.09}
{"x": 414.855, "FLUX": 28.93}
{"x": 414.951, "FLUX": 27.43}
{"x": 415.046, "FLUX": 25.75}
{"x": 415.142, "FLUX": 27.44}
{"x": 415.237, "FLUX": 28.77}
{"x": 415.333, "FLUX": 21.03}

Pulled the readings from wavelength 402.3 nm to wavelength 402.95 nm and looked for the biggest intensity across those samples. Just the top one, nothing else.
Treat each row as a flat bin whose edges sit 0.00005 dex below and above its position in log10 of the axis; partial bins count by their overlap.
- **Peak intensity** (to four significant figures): 26.75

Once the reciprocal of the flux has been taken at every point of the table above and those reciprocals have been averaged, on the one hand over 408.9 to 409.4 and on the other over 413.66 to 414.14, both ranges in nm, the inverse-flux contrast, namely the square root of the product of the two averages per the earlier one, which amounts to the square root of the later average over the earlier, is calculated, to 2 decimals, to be 1.11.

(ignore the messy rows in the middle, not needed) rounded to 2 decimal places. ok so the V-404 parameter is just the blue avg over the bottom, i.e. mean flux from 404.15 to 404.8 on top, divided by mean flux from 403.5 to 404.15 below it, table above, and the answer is 0.76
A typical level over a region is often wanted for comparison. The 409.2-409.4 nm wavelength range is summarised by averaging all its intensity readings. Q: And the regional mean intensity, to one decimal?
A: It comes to 24.3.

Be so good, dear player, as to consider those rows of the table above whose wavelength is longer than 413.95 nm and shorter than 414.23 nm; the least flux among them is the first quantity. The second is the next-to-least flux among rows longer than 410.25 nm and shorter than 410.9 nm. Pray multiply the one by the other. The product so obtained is 416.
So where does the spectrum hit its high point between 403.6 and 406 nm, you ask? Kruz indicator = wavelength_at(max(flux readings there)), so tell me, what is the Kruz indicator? 404.014 nm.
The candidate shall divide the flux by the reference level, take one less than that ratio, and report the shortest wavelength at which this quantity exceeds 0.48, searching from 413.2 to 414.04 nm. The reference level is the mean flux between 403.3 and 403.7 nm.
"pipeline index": 413.615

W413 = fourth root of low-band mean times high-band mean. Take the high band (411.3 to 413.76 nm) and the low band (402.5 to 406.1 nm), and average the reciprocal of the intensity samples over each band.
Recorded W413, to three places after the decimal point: 0.220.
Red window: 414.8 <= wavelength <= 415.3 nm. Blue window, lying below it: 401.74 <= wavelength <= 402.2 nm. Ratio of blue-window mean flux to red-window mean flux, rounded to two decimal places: 0.76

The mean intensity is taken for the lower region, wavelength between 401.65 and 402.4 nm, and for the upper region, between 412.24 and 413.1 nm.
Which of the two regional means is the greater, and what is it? 23.6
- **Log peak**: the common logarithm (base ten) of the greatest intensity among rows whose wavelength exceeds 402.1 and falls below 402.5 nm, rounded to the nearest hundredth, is 1.42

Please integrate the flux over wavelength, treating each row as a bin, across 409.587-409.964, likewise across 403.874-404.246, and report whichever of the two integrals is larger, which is 9.9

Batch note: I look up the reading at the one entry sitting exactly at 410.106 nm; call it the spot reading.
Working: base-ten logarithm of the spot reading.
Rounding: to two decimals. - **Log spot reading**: 1.26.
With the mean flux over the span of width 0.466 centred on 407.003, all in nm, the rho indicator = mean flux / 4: 5.2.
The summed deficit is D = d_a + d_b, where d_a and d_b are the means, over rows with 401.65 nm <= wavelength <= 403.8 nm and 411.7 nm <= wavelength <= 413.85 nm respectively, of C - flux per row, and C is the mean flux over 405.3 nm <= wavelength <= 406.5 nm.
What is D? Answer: -2.6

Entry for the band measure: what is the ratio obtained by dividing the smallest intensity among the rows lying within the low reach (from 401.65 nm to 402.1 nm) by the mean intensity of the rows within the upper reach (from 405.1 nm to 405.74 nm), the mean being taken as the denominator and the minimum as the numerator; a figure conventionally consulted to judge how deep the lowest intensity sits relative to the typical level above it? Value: 0.8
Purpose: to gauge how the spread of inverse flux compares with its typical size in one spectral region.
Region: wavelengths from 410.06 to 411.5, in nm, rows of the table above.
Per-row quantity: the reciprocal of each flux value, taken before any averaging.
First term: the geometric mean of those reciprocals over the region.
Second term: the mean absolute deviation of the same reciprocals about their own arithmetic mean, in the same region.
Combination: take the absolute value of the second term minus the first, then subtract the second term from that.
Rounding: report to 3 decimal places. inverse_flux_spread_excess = 0.035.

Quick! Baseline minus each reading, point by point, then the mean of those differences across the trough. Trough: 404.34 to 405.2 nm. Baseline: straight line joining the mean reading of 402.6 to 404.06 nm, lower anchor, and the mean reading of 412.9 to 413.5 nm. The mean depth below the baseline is -0.6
